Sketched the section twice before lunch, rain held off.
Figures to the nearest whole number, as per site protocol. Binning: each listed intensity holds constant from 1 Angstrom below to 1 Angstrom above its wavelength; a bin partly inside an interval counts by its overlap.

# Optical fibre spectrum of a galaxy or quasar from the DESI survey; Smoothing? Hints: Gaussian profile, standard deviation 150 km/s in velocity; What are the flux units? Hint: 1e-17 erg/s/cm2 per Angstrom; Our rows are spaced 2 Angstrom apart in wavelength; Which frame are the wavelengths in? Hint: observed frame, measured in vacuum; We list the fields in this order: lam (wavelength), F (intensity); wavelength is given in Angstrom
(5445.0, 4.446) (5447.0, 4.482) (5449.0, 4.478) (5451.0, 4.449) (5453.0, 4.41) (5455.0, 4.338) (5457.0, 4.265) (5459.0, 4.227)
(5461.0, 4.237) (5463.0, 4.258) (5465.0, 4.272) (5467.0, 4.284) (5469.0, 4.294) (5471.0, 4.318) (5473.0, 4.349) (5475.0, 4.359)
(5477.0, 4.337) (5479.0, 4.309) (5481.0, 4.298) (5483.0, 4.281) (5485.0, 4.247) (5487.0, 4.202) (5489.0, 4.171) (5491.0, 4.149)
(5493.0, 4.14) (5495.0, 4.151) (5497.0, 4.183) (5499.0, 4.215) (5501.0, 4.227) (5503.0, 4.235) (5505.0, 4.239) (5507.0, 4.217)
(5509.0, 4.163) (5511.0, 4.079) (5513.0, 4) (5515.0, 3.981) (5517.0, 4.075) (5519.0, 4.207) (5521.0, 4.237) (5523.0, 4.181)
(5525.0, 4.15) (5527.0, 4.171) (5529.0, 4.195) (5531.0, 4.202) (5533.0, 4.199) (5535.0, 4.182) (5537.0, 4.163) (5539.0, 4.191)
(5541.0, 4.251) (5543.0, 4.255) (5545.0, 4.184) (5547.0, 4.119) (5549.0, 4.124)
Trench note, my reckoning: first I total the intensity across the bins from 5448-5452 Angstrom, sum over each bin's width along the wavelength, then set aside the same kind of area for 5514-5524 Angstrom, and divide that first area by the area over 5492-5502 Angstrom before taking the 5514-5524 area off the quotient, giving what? -41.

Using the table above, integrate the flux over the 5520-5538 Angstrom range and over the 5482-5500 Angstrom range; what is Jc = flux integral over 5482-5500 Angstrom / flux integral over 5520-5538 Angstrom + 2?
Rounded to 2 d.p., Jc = 3.00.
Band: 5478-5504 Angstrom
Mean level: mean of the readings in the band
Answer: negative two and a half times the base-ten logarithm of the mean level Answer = -1.56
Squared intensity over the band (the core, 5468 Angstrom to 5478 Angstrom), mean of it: 18.8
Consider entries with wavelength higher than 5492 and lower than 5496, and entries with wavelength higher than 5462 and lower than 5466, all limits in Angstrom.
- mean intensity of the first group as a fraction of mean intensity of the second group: 0.972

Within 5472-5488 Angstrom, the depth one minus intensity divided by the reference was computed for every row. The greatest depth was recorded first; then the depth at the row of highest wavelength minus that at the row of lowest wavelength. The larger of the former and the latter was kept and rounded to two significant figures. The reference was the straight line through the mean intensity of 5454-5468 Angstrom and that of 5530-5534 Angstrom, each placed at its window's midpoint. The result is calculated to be 0.031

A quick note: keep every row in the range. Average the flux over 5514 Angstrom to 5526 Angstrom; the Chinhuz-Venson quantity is 4.14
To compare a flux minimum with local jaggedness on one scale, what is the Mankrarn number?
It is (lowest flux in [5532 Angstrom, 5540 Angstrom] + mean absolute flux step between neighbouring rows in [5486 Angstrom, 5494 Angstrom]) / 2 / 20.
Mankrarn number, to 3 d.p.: 0.105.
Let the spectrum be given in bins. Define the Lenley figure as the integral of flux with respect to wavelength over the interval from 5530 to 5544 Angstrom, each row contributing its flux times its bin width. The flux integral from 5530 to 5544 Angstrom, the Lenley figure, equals 58.9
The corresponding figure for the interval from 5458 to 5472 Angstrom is 59.8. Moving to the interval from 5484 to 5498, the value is 58.5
